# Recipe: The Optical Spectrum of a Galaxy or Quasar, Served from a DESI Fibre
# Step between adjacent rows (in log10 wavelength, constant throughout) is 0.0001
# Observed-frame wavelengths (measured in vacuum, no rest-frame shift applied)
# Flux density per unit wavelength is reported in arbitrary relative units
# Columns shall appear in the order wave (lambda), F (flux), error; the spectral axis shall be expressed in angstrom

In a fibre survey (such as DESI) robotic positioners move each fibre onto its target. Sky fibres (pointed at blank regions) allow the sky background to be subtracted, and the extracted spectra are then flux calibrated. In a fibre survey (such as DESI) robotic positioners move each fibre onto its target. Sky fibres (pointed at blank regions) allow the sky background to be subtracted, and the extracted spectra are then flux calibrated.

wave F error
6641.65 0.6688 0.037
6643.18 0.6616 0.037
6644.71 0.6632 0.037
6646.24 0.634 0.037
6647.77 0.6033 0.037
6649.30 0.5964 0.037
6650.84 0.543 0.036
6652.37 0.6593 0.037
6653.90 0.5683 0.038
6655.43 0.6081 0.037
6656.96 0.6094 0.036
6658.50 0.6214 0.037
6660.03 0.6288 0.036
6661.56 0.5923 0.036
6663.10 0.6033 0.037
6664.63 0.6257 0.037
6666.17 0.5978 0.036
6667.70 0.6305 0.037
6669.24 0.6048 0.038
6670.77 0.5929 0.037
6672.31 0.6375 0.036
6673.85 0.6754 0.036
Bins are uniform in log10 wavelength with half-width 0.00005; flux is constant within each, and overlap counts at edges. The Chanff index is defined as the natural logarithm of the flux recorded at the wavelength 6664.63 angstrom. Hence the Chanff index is -0.47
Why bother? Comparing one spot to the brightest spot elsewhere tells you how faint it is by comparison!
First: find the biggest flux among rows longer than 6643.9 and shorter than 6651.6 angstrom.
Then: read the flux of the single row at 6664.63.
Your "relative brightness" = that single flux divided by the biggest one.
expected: 0.943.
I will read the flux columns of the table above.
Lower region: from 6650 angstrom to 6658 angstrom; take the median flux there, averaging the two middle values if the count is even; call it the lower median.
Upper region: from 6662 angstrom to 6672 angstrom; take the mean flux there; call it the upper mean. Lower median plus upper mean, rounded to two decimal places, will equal 1.22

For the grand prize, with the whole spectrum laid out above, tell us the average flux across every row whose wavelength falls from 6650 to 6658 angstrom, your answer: 0.598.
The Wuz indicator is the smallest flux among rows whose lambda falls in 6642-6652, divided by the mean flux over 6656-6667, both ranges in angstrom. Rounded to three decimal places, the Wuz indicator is 0.888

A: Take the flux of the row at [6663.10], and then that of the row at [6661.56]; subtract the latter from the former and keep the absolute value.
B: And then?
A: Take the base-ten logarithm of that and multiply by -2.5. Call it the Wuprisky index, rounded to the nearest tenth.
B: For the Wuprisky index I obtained 4.9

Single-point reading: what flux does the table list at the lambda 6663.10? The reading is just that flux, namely 0.6033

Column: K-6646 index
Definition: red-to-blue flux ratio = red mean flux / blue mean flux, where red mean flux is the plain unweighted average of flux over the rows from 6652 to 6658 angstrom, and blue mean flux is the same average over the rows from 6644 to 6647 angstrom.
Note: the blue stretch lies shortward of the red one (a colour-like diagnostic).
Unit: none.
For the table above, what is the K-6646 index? 0.94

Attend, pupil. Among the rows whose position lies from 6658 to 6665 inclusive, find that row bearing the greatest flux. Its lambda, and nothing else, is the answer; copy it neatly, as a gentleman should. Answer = 6660.03 angstrom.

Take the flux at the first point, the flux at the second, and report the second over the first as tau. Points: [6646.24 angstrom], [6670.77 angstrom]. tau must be 0.94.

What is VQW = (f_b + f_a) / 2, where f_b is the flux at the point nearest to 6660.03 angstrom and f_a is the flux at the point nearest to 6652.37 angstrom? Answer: 0.64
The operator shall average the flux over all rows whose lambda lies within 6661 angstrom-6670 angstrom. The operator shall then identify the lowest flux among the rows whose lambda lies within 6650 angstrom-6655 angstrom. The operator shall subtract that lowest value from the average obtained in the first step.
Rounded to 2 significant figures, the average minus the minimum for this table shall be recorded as 0.066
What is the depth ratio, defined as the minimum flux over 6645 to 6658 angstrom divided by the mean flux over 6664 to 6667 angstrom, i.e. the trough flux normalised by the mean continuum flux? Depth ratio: 0.888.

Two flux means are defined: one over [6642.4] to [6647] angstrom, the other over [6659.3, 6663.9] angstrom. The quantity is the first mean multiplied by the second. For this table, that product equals 0.397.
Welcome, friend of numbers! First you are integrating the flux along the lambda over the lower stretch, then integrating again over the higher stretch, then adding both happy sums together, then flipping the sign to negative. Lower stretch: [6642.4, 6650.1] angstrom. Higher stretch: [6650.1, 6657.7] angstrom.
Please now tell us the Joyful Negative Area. -9.41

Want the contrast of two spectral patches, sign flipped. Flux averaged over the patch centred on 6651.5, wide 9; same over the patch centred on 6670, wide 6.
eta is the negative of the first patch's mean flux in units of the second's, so -0.968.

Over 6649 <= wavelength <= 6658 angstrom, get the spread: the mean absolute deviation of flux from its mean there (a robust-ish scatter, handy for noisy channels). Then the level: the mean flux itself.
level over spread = 21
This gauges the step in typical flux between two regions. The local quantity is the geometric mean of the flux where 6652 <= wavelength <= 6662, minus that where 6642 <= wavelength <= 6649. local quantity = -0.028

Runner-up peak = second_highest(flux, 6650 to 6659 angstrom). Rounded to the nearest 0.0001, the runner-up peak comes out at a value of 0.6214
